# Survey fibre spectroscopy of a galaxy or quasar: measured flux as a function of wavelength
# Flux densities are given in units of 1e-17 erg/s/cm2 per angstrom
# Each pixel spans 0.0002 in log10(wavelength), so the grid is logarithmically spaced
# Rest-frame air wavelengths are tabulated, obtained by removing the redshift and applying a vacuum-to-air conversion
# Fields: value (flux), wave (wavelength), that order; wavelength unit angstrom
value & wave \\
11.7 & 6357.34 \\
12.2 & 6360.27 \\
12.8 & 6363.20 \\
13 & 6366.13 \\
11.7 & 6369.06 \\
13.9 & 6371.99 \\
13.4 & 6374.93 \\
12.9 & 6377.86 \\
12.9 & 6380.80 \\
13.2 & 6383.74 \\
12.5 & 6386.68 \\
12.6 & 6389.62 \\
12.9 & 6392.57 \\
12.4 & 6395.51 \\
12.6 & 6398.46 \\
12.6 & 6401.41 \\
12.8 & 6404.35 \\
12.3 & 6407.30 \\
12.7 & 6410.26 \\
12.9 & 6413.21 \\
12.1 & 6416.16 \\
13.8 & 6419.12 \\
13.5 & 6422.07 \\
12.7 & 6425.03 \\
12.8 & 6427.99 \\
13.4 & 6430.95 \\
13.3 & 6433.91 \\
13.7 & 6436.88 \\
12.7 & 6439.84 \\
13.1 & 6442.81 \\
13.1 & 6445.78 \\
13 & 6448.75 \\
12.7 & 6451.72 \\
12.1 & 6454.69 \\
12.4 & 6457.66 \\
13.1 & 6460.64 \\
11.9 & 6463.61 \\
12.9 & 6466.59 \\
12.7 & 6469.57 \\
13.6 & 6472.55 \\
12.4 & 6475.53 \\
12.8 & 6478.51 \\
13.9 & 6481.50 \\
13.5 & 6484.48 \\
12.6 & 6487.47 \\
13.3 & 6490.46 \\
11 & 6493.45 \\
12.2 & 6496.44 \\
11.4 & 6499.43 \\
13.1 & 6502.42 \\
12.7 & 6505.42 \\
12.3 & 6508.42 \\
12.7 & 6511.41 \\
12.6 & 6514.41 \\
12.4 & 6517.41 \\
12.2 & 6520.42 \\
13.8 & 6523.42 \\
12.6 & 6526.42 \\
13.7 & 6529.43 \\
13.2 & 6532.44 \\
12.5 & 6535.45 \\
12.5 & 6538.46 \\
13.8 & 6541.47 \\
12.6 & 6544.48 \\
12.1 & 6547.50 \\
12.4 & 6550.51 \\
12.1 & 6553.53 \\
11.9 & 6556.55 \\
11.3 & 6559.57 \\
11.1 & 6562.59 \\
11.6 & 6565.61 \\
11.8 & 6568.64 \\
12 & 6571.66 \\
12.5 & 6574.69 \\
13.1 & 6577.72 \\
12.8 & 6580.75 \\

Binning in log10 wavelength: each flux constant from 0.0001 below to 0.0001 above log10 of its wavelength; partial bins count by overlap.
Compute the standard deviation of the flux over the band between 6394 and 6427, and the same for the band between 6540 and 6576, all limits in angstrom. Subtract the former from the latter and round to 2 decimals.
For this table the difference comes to 0.20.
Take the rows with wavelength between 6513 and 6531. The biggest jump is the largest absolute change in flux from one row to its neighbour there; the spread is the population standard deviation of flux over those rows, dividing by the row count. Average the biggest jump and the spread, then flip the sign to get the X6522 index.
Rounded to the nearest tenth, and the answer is -1.1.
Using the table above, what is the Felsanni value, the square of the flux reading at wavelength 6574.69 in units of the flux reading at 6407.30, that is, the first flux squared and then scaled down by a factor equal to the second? 12.7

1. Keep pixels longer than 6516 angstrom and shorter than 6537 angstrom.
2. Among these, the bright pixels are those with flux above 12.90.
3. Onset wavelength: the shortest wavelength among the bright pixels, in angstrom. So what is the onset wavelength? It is 6523.42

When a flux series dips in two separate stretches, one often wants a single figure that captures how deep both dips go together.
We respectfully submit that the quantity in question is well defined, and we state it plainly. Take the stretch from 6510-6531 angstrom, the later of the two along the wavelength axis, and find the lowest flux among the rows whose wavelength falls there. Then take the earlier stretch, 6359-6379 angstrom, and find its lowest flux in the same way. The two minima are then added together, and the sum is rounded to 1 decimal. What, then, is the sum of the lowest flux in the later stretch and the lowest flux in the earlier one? 23.9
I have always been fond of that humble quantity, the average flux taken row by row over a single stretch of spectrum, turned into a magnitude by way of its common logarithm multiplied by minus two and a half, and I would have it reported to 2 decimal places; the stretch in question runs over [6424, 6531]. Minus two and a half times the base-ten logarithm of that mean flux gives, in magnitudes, -2.77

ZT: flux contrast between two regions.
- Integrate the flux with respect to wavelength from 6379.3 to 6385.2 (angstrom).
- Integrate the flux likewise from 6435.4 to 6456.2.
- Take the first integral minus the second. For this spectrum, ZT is -192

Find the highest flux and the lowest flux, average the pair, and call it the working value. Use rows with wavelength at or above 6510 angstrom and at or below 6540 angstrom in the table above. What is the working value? 13.0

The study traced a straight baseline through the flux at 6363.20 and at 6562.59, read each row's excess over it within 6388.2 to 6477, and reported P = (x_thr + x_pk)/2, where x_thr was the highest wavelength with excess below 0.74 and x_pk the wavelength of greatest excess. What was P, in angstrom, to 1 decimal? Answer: 6474.0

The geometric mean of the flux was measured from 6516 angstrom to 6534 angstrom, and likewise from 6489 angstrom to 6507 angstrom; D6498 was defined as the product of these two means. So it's 159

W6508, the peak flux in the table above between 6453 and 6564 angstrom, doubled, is 27.8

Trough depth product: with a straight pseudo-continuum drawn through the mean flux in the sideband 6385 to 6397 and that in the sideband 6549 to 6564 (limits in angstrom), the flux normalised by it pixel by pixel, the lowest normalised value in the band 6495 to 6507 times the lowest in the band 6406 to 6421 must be 0.92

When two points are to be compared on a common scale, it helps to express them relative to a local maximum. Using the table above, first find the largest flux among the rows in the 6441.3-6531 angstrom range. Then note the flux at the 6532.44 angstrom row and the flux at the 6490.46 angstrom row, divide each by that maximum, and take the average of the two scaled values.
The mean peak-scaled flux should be 0.953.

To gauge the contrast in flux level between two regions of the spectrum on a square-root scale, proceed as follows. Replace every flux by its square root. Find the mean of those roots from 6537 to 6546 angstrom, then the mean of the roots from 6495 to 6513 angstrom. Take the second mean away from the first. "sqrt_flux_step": 0.08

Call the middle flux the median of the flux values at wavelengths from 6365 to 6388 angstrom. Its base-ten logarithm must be 1.11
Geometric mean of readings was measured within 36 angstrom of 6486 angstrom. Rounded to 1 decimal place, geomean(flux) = 12.6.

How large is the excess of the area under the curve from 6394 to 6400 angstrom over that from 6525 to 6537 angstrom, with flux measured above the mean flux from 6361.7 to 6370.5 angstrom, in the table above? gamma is -6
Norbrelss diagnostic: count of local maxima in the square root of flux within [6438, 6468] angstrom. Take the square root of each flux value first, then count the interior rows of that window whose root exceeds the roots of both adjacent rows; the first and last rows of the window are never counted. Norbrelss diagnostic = 1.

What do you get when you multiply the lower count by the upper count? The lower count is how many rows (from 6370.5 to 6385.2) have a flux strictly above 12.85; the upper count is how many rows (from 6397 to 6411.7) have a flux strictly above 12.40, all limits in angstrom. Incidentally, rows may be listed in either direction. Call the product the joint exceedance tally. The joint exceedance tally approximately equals 20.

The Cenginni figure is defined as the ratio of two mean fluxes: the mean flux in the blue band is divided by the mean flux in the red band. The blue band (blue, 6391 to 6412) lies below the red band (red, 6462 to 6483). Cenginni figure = 0.98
